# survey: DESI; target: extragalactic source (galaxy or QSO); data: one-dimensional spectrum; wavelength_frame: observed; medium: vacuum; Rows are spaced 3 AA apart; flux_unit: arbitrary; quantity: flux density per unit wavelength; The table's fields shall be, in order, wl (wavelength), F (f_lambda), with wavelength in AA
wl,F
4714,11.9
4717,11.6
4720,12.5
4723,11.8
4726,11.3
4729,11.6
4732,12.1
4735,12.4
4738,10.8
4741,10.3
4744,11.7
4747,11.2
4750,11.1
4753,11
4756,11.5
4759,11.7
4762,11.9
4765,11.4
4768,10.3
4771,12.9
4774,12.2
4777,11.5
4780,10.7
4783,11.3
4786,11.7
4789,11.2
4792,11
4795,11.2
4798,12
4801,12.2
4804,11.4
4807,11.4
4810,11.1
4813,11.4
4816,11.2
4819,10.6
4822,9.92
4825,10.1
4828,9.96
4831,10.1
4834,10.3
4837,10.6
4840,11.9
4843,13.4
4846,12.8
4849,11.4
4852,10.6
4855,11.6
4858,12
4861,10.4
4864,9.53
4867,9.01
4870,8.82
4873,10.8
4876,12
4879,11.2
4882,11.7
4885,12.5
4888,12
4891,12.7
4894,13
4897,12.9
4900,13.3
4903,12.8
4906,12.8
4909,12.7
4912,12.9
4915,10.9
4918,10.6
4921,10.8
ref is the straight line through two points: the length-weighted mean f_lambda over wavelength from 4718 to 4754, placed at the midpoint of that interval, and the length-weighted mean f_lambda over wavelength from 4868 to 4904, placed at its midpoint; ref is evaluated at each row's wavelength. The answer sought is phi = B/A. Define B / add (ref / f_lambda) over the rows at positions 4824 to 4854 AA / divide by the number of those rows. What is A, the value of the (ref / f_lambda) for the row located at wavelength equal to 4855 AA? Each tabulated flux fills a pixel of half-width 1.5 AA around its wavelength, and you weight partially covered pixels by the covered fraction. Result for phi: 1.05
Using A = 1.02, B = 1.07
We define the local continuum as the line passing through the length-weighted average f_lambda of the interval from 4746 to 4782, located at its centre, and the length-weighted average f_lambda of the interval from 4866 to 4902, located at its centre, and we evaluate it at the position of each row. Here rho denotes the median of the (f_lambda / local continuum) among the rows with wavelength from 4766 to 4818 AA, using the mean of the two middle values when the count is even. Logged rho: 0.99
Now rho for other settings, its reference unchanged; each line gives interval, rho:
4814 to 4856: 0.91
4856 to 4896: 1.00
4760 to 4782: 1.00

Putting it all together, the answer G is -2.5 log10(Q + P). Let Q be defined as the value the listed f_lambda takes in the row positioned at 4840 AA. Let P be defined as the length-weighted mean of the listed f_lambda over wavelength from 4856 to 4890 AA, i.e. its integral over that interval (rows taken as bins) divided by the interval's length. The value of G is -3.40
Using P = 10.9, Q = 11.9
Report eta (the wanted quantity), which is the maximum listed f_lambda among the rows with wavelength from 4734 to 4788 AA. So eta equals 12.9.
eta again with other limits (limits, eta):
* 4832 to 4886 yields 13.4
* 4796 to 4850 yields 13.4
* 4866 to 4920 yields 13.3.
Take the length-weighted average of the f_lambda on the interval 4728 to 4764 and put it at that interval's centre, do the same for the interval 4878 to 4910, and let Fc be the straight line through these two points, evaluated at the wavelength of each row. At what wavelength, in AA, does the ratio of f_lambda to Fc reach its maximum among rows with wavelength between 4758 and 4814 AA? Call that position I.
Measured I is 4771 AA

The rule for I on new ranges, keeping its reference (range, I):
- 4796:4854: 4843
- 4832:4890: 4843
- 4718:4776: 4720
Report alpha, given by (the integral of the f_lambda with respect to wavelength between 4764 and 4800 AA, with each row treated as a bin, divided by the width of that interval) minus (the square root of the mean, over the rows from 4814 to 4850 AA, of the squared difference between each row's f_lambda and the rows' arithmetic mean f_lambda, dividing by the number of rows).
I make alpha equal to 10.4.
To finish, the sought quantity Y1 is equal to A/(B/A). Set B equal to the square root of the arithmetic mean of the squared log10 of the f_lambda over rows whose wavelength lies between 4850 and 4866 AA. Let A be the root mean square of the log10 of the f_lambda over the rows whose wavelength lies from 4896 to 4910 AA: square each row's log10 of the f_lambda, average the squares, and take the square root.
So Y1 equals 1.19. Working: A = 1.11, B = 1.03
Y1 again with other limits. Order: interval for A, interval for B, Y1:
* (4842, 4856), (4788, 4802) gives 1.09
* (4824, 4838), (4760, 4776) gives 0.95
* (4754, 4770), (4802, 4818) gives 1.06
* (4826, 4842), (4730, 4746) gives 0.99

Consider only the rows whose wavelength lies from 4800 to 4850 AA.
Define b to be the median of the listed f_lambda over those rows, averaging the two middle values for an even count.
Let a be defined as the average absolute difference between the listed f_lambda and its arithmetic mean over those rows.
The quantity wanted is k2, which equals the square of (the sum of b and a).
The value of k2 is 144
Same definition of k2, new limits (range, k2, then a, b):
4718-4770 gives 144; 0.49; 11.5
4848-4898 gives 160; 1.03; 11.6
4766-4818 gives 140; 0.44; 11.4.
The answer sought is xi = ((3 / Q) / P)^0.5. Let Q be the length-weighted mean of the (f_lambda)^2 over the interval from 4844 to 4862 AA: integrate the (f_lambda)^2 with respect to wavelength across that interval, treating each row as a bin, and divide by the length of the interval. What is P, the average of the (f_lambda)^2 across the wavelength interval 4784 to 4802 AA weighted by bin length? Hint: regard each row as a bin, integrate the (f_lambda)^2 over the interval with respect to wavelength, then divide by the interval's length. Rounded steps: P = 133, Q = 134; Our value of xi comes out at 0.0130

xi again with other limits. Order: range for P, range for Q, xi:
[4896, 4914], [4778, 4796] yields 0.0120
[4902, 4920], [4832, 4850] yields 0.0122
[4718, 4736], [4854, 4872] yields 0.0141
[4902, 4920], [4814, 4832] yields 0.0138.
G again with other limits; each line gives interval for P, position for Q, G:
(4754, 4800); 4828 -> -3.33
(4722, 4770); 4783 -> -3.39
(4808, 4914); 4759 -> -3.41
